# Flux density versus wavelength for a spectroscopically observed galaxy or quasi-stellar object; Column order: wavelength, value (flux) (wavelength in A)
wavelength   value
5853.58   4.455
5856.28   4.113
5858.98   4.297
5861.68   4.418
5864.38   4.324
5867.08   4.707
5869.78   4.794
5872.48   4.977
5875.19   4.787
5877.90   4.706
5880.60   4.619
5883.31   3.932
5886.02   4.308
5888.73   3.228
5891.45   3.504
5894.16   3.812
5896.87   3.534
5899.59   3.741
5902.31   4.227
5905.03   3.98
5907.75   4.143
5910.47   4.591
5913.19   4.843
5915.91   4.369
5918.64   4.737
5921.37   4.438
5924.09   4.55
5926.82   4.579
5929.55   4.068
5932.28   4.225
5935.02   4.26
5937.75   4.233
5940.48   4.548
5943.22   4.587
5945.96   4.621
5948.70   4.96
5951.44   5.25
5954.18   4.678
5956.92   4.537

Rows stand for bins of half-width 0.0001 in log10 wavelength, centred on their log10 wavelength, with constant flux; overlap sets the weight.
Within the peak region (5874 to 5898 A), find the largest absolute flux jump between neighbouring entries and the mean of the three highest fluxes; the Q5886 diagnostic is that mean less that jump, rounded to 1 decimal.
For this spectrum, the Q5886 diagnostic 3.6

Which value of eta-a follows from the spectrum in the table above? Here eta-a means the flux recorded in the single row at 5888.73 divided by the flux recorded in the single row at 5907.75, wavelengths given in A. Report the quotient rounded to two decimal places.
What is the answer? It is 0.78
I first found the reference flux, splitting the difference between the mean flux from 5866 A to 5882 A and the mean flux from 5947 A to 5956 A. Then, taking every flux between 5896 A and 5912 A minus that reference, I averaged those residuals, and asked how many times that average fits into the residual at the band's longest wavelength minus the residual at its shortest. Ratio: -1.3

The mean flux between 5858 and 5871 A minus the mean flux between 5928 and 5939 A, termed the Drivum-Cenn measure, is 0.3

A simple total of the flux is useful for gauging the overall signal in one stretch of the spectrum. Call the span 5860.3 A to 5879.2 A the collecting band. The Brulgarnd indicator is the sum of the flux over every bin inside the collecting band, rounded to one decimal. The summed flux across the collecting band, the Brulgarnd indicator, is 32.7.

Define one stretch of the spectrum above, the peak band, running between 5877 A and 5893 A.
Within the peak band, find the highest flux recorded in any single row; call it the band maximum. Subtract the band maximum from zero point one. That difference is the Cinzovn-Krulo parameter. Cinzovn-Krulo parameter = -4.6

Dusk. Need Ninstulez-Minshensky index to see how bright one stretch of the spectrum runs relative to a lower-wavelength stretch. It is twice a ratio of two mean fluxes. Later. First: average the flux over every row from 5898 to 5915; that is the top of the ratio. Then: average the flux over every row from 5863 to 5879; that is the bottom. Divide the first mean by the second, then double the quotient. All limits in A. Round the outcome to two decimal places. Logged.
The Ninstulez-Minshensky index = 1.80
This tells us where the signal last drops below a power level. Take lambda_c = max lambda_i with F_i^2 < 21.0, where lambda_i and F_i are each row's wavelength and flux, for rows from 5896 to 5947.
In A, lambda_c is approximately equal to 5940.48 A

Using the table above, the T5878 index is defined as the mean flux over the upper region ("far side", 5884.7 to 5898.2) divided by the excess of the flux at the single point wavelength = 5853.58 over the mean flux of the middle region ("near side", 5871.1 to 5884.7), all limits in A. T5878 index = -25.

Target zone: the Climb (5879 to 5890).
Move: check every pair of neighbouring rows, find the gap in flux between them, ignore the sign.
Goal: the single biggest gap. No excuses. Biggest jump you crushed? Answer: 1.08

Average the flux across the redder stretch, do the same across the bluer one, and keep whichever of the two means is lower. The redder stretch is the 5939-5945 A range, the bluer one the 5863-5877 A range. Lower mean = 4.6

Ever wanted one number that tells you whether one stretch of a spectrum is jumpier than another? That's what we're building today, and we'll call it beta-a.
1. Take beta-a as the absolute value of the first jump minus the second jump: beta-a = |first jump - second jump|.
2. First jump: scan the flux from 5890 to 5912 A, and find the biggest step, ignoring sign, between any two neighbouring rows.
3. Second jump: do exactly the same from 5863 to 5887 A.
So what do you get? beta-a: 0.20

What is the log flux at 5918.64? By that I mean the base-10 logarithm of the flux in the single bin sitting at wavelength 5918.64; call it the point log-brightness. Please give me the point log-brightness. 0.68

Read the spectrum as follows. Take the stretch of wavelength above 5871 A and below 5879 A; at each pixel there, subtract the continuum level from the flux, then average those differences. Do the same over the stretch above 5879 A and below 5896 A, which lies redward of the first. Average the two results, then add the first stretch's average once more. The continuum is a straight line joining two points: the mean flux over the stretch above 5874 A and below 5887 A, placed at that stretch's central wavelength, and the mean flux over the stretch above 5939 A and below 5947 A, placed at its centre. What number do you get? 0.25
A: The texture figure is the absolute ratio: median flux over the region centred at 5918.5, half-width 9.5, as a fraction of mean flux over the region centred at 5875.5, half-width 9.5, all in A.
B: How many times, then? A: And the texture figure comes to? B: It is 0.99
